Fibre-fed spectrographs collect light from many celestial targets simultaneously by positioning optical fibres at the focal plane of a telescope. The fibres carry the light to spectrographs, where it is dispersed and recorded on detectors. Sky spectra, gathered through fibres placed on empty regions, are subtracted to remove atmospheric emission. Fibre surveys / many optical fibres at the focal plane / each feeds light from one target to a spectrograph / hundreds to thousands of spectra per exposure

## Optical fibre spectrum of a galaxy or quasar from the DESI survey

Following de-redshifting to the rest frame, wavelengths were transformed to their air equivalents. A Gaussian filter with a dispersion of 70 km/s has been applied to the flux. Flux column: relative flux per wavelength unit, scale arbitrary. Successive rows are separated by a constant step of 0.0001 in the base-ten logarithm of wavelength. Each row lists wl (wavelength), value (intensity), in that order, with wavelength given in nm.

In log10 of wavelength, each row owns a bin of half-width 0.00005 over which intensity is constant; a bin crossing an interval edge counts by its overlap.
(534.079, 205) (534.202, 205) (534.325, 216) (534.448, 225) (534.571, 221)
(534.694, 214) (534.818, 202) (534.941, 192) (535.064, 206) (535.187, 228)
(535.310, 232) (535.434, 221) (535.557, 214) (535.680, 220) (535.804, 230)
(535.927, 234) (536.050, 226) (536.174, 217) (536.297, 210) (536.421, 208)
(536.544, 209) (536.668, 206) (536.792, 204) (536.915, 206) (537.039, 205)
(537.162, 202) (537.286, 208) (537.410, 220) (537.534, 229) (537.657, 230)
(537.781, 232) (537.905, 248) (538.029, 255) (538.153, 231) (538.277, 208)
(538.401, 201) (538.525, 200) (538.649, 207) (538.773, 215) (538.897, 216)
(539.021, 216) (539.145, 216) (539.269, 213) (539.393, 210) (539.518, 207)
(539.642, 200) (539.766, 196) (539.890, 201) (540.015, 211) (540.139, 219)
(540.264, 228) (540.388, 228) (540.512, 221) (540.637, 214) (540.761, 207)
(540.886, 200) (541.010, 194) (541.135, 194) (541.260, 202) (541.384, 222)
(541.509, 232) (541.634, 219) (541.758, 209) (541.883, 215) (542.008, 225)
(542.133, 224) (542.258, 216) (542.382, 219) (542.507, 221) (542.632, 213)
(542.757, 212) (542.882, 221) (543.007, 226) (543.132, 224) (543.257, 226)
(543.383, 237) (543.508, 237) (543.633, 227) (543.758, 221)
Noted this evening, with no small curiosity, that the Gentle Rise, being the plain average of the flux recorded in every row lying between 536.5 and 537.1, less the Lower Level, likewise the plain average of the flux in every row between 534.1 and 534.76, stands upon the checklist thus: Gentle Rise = -10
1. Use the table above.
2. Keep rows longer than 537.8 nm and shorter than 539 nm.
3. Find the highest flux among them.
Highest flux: 255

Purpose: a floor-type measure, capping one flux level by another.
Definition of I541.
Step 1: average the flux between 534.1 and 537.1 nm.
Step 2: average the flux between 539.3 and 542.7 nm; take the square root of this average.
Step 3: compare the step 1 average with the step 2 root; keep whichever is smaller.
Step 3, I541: 14.6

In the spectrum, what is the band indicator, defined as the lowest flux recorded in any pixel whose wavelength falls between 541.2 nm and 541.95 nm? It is 202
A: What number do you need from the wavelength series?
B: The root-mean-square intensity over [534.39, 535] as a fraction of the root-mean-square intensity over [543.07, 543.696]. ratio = 0.92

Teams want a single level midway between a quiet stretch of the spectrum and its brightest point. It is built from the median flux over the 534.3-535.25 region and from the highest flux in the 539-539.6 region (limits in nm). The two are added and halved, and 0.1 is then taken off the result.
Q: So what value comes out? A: 215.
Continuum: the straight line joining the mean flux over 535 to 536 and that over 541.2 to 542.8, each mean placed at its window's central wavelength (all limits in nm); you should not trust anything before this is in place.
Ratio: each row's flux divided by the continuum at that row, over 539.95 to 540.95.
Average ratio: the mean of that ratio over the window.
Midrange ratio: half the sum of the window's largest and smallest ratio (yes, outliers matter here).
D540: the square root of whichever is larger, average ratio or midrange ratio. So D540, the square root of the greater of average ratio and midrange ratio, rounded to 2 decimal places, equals 0.99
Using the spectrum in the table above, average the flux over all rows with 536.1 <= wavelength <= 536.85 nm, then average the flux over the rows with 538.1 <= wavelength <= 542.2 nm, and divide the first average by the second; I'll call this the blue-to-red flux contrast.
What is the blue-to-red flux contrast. 0.99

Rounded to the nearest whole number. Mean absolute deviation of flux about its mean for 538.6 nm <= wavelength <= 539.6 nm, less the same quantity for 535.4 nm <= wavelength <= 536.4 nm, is -3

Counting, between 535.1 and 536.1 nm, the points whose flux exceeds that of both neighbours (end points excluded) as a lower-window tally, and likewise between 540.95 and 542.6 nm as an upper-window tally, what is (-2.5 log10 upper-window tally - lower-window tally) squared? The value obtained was 7.6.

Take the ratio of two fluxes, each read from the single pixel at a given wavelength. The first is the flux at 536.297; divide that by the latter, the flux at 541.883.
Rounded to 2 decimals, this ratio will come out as 0.98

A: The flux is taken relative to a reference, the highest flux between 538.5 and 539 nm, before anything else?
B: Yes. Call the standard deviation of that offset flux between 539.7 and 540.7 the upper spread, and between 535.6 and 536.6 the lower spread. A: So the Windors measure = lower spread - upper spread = -2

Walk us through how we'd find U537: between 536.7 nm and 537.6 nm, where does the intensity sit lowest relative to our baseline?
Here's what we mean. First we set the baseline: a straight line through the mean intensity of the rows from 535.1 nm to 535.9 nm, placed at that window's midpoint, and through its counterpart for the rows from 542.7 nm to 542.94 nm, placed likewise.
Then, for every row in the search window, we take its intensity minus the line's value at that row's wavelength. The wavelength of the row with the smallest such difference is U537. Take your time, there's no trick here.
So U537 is 537.162 nm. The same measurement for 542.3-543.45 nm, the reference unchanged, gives 542.757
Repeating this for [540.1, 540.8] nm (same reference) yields 540.761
